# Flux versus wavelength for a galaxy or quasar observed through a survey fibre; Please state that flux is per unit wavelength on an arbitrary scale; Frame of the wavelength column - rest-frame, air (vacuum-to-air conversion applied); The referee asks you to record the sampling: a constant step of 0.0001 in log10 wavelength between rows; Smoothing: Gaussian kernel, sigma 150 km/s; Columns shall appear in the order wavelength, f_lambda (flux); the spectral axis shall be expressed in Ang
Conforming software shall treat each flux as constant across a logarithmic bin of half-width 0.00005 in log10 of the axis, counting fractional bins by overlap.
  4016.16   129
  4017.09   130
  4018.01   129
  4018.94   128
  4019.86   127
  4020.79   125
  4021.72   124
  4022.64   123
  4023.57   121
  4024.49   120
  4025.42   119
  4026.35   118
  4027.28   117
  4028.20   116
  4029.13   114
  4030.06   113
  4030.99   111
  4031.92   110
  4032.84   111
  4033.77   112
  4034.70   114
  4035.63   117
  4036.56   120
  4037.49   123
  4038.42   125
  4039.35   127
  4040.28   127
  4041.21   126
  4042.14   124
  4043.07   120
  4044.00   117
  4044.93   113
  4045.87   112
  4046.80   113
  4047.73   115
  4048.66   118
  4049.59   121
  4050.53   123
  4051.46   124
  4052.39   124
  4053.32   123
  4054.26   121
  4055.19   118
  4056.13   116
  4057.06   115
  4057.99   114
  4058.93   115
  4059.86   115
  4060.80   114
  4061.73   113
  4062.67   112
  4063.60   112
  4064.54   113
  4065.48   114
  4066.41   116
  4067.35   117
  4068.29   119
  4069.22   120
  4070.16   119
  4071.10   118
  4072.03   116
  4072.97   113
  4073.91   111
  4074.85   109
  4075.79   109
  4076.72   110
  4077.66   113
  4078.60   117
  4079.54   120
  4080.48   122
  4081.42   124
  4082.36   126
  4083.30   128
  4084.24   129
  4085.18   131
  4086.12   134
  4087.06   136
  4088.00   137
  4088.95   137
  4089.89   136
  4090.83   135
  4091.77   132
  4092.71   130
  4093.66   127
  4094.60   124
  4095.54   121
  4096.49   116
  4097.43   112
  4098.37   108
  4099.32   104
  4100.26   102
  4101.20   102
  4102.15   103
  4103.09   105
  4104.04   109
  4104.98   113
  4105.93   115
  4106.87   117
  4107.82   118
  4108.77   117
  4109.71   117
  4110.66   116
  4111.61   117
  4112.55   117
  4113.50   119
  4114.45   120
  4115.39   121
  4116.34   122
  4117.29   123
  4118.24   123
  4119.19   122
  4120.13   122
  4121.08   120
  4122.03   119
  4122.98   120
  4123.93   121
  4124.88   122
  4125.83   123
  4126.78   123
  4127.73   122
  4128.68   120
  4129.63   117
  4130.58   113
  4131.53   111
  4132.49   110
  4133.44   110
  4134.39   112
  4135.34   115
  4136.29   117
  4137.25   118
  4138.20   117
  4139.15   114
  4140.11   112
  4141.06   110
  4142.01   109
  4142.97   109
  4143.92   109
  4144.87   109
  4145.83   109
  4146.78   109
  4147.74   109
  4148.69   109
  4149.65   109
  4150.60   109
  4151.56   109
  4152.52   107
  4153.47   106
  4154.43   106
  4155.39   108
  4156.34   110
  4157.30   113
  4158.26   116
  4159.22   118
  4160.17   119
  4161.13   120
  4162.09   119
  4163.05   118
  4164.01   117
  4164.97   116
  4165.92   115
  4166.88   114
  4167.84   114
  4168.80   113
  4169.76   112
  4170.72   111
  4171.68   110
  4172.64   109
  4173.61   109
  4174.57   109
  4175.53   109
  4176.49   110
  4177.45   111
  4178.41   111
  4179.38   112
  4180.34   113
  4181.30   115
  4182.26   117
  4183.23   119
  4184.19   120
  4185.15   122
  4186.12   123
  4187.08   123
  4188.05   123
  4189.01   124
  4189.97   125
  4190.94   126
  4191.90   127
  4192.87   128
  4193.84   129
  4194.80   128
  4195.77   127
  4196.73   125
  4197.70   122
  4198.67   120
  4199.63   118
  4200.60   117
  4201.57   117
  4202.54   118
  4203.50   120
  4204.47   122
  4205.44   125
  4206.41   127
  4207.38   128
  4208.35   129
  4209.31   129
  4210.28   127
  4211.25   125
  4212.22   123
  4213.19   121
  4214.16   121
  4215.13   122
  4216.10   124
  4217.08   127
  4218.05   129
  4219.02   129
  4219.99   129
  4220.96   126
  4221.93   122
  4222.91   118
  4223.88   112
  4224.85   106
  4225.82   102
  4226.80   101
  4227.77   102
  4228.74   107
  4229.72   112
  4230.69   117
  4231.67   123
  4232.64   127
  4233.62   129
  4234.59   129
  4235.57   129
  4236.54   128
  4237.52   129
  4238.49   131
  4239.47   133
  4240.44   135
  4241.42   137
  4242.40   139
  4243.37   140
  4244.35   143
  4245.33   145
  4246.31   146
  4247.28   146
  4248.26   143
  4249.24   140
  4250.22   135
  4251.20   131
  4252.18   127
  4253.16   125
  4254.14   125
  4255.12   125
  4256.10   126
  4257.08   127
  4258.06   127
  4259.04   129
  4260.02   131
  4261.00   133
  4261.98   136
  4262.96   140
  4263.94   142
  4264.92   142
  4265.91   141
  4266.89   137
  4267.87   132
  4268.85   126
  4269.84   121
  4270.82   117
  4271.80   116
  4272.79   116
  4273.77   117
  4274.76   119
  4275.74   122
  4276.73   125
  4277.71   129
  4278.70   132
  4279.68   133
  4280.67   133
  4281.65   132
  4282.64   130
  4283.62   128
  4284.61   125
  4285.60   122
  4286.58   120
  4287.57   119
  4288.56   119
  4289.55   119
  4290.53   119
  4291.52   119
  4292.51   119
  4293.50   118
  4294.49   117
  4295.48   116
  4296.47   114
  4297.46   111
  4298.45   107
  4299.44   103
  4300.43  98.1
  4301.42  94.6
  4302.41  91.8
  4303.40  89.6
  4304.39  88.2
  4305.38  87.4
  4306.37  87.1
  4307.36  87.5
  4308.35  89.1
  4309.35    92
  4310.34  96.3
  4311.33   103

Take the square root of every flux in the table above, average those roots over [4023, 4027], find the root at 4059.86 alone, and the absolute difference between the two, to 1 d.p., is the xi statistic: 0.2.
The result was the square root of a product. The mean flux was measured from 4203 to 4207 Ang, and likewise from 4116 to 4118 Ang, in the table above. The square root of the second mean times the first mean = 123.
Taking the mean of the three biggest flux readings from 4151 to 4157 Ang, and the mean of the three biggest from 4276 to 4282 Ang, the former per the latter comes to 0.82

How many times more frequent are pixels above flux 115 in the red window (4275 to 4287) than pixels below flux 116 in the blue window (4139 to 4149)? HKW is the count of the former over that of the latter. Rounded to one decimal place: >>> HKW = 1.1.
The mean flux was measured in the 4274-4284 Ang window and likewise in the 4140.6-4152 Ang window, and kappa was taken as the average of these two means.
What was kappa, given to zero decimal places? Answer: 119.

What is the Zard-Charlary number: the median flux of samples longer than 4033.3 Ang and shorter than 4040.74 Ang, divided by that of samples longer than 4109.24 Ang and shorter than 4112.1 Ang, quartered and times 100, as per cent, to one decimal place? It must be 26.0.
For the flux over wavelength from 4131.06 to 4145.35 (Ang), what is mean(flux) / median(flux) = 1.01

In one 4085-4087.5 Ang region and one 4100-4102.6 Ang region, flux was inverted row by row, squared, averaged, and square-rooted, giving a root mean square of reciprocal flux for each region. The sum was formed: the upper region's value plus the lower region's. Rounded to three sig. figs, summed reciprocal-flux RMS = 0.0173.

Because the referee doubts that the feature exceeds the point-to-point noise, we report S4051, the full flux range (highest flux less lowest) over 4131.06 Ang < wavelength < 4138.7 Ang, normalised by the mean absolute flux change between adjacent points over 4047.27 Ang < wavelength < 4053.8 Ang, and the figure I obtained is 4.8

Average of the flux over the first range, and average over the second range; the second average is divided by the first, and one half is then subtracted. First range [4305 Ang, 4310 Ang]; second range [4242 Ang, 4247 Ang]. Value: 1.1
